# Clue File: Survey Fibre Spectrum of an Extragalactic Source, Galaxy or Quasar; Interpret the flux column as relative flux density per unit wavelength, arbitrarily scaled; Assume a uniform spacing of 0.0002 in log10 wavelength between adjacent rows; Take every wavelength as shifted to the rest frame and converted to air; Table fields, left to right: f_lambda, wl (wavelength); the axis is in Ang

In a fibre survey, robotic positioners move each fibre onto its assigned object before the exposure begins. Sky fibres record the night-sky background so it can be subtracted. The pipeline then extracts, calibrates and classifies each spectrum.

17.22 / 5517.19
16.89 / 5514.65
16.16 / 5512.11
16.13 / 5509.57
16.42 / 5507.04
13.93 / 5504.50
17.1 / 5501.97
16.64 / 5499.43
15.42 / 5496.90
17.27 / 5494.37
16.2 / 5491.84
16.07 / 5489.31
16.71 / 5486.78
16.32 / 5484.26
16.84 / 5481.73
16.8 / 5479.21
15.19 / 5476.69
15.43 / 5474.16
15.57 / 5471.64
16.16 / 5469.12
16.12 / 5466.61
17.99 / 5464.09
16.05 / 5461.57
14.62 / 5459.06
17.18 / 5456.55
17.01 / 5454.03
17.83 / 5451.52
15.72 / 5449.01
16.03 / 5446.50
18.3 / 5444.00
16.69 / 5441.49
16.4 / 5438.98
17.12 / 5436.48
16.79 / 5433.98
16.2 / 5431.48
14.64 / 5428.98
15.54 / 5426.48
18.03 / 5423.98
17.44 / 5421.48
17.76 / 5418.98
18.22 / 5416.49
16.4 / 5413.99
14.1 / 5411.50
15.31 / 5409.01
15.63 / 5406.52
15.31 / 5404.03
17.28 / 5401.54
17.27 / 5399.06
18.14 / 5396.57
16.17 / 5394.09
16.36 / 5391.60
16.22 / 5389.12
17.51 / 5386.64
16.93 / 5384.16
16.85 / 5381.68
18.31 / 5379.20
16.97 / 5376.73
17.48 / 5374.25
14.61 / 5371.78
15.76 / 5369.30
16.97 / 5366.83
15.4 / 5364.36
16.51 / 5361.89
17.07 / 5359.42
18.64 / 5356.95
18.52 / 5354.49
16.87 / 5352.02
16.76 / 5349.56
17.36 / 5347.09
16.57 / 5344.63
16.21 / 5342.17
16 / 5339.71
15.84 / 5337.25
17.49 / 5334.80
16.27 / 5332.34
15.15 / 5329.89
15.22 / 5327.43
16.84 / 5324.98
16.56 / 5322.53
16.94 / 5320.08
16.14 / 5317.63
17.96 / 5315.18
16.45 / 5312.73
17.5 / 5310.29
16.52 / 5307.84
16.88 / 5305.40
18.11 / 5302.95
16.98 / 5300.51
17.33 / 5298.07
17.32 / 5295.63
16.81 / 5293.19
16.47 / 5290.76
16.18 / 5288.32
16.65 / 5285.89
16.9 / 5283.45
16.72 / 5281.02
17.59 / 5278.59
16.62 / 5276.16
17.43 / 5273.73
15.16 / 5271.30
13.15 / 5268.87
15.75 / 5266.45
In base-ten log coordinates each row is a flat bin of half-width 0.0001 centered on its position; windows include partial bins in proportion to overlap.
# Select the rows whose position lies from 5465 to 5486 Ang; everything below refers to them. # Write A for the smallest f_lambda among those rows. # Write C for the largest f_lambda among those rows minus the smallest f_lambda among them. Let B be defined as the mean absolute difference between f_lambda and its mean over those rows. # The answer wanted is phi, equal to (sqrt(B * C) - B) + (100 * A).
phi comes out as 1519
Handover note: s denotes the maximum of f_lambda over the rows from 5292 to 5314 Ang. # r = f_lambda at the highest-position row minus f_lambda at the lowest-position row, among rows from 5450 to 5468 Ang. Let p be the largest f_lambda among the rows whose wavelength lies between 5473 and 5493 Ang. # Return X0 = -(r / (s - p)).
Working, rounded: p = 16.84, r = -1.7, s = 18.11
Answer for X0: 1.3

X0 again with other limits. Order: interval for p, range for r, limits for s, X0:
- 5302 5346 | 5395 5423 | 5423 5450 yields 3.7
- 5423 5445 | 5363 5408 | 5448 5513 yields 0.7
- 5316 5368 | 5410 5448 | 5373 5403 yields 5.8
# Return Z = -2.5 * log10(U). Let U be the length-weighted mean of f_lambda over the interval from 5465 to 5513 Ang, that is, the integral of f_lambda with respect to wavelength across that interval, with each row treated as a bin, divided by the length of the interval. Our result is -3.02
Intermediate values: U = 16.1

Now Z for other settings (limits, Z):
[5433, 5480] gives -3.04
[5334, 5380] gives -3.06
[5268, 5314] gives -3.06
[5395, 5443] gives -3.05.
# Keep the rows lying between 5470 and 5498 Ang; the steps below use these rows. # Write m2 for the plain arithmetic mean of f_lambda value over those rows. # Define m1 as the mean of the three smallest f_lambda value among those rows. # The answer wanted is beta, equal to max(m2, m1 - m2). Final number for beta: 16.2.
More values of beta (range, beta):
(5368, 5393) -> 16.7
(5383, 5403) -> 17.0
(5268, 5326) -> 16.7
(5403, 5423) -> 16.3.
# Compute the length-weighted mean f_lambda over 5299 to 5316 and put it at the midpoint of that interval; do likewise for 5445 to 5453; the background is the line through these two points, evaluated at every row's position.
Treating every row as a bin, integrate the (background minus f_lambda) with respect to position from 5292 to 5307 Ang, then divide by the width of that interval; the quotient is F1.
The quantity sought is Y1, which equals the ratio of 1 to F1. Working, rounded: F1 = 0.0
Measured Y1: -121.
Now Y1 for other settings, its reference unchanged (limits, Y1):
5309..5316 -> -10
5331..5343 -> 1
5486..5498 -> 9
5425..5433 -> 1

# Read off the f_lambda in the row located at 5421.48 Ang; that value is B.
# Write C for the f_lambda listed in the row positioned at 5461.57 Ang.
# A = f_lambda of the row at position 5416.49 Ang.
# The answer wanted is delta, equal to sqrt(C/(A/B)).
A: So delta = 3.9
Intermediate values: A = 18.22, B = 17.44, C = 16.05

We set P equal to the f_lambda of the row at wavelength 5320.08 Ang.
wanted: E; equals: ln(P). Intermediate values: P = 16.94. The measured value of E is 2.83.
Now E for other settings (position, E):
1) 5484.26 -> 2.79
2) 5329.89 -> 2.72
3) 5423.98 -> 2.89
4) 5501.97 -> 2.84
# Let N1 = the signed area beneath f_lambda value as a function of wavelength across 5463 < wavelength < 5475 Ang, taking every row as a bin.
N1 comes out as 195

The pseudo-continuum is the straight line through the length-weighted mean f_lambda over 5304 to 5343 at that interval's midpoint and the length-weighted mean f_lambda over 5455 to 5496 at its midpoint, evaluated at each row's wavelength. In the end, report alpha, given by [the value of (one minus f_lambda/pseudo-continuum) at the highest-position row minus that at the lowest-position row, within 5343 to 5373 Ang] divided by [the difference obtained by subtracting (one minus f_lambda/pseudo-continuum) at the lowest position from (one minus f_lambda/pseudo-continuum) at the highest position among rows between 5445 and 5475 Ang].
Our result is 3.4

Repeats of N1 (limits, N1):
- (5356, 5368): 202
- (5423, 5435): 194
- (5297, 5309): 206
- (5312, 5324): 202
